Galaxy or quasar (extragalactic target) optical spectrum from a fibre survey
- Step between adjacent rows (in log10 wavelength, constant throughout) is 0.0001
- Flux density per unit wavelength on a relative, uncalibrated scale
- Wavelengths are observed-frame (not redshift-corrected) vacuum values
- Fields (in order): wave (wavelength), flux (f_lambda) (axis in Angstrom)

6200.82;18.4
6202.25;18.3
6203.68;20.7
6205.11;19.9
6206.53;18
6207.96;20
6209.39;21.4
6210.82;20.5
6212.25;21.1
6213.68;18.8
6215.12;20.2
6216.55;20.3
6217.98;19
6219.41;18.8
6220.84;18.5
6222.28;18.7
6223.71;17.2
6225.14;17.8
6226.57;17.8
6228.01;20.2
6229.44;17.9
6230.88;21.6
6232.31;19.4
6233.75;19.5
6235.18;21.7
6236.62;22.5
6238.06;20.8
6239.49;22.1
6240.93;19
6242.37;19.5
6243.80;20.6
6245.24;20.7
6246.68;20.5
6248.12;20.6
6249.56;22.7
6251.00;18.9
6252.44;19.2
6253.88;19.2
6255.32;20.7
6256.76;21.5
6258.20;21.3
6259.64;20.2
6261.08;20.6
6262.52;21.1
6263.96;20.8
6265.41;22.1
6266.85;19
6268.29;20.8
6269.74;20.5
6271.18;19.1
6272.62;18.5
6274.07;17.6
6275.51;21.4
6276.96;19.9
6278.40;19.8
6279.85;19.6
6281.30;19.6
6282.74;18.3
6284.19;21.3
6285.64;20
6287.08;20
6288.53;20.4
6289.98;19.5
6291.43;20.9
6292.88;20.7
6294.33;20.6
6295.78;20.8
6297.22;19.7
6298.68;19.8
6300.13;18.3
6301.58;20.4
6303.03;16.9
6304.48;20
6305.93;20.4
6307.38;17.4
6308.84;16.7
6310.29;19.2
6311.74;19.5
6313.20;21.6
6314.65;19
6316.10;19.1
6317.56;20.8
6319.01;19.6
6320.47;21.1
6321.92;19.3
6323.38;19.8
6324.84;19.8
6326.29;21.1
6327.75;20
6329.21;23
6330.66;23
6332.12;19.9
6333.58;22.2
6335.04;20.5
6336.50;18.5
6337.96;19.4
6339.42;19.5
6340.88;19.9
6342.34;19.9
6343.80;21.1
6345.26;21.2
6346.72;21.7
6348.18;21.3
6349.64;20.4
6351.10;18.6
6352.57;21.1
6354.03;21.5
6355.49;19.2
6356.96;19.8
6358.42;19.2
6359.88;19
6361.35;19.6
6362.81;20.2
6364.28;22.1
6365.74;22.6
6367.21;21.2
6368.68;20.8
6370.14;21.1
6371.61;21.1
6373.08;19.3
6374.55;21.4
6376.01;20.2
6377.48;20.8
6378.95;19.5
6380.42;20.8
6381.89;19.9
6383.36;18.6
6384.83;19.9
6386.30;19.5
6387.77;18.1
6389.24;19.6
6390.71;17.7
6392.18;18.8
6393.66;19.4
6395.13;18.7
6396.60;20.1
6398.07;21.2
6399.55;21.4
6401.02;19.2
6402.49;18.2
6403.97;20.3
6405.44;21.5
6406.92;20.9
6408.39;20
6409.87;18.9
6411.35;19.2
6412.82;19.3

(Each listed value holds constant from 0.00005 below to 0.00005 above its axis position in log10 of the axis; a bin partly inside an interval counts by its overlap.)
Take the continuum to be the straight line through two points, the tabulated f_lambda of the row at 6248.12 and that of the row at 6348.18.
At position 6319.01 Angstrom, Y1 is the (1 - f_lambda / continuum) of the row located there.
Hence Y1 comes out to 0.07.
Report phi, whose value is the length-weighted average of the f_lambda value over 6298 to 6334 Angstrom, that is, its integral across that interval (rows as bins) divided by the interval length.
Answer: 19.9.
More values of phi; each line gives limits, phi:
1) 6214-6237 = 19.4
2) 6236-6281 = 20.3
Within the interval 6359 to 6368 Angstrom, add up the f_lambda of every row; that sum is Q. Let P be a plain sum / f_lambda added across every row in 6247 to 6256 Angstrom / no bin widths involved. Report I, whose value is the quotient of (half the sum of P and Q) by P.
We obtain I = 1.01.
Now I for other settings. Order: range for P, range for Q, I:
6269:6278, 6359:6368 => 1.03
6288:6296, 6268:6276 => 0.98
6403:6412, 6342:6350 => 1.02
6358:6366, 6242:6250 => 1.01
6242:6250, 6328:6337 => 1.01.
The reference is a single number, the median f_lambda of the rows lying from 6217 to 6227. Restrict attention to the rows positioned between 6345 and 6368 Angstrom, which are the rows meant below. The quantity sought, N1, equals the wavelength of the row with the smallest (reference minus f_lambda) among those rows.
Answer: 6365.74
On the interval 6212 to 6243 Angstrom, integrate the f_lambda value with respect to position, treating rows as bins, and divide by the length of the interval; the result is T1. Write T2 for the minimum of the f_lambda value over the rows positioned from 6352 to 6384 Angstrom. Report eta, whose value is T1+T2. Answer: 38.2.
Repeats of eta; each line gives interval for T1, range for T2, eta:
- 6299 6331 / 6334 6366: 38.3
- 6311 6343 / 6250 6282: 37.9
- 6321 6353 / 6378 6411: 38.2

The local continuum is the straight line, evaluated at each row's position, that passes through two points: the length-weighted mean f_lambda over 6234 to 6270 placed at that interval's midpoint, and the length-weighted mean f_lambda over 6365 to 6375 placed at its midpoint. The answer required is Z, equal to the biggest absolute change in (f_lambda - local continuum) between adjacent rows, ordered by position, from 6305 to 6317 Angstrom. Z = 3.0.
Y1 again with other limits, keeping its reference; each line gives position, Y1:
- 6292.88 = 0.01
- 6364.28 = -0.03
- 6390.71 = 0.18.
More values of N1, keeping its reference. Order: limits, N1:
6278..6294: 6284.19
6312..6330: 6329.21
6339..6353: 6346.72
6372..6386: 6374.55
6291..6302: 6291.43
